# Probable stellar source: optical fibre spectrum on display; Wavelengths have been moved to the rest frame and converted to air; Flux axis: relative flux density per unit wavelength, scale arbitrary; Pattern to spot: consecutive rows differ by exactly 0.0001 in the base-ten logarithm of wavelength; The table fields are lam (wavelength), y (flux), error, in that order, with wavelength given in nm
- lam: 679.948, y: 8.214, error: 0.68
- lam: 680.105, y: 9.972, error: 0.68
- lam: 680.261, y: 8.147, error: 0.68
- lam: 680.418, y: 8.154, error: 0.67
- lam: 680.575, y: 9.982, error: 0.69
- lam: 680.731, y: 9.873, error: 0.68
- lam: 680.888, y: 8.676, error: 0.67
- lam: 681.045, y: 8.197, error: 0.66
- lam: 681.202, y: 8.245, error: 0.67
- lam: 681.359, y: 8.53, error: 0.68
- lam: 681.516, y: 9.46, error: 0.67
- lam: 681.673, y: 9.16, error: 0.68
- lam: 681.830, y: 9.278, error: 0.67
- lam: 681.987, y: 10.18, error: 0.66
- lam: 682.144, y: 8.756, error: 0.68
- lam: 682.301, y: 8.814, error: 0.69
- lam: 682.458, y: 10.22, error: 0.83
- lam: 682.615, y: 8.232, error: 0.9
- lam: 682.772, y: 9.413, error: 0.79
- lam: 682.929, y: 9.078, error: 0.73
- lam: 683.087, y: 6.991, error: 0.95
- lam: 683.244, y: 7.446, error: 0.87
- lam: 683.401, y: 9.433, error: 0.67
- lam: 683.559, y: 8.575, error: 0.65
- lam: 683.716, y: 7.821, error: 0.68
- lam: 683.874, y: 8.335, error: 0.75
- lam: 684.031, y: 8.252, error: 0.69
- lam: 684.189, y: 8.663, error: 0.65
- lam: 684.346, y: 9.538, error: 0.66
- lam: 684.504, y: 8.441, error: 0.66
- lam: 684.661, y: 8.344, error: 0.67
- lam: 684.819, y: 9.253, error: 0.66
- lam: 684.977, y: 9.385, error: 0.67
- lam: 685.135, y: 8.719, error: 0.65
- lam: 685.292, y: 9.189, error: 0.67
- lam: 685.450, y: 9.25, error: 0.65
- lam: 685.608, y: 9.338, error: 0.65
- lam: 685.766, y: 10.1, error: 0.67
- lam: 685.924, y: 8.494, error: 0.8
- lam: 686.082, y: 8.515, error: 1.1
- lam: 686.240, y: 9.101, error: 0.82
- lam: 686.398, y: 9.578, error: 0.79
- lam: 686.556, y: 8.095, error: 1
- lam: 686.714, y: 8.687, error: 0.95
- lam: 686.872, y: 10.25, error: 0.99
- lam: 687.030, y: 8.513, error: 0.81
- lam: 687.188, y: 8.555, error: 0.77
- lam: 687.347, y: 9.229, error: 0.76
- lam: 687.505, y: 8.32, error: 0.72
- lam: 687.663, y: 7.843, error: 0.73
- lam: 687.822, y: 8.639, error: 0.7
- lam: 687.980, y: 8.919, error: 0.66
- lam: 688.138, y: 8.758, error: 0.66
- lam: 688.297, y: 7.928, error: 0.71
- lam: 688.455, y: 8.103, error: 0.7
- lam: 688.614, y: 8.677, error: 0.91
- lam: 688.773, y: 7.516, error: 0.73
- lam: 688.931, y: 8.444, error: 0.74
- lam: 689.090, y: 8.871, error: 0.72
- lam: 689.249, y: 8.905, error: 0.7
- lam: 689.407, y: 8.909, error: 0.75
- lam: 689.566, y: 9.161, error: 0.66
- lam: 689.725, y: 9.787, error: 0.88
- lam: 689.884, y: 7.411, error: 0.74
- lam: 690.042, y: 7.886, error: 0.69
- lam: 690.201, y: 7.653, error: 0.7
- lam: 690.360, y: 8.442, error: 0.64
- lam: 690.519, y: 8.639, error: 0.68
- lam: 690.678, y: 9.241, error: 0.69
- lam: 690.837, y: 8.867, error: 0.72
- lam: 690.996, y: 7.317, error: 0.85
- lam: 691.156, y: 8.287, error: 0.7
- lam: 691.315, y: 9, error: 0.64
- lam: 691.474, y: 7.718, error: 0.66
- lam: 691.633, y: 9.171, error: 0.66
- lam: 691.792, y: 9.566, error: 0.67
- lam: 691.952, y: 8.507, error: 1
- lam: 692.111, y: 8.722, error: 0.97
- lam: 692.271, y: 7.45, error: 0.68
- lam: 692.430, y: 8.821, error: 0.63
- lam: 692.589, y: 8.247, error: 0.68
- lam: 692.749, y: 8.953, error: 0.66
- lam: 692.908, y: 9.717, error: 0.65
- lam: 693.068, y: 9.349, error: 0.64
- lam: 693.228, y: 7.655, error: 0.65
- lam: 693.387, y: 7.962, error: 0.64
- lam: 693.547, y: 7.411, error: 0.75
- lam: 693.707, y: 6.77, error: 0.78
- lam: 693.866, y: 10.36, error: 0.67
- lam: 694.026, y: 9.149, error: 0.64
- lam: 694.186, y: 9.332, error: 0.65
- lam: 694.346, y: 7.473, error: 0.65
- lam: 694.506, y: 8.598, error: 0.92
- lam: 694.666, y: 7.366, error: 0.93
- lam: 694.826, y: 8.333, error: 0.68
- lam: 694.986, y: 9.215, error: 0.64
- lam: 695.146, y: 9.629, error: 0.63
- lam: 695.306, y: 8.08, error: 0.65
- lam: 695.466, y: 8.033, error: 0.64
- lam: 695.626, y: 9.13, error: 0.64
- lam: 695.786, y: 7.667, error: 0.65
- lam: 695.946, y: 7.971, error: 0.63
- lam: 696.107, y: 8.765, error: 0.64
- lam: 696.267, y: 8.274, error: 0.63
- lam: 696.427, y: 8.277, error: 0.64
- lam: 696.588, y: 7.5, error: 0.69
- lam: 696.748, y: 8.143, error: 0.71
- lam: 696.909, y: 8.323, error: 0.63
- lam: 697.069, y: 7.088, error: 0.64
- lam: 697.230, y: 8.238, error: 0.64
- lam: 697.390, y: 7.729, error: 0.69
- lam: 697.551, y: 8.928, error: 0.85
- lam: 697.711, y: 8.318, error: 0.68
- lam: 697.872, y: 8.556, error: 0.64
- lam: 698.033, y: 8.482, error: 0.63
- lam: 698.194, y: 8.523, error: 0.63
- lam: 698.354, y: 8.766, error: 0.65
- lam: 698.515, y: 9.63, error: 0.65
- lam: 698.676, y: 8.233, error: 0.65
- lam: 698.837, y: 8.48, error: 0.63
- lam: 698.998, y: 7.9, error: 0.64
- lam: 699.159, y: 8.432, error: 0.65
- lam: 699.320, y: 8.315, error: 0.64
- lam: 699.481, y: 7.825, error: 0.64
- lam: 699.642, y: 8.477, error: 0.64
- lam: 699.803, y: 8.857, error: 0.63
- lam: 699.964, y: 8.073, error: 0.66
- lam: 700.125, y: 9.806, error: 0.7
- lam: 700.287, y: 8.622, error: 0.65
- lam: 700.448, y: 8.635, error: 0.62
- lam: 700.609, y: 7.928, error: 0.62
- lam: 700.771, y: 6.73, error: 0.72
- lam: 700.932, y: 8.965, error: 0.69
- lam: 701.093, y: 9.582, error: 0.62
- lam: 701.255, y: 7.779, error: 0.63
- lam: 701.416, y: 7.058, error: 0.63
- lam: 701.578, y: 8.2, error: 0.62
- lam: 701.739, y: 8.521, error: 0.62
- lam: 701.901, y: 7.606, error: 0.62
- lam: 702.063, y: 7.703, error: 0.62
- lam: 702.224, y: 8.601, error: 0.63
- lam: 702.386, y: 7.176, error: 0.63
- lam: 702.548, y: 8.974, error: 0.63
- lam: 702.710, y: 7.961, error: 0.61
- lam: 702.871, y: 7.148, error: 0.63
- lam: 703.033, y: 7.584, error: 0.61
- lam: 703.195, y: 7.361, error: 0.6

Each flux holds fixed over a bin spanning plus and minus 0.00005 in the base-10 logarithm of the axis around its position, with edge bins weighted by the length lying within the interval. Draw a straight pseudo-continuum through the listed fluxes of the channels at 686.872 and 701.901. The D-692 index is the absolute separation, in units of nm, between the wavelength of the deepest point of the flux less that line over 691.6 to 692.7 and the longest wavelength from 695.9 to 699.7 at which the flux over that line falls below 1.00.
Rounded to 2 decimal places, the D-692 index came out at 7.21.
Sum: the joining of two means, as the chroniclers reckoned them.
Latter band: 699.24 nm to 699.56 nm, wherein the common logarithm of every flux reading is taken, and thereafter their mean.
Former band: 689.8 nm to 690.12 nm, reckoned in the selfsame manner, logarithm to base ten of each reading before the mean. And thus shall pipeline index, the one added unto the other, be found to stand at 1.79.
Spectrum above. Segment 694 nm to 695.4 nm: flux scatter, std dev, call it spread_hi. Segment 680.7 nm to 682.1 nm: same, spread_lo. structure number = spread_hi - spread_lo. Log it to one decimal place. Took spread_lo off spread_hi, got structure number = 0.1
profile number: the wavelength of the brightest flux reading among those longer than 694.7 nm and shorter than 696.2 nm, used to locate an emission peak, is 695.146 nm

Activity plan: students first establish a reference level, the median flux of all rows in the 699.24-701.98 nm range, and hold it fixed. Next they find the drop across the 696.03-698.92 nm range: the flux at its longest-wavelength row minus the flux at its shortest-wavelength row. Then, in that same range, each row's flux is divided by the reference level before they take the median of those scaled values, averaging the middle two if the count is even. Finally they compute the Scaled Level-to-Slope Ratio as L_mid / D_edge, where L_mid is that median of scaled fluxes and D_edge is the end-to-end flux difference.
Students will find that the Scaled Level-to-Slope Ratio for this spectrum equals -3.5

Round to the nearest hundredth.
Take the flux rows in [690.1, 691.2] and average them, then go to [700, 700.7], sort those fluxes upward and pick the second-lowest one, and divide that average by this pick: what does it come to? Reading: 0.97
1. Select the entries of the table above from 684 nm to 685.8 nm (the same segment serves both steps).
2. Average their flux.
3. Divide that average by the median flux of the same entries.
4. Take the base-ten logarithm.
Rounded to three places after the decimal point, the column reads -0.009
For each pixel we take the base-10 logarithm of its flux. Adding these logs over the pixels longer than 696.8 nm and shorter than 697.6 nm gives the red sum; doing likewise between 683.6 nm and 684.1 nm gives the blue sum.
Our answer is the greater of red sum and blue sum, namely 4.5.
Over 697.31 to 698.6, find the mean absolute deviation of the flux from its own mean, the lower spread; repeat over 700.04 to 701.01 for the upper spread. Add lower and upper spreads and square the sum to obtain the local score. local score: 1.2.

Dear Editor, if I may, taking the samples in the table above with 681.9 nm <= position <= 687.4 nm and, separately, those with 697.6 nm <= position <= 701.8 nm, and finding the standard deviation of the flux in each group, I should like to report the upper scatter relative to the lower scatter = 0.91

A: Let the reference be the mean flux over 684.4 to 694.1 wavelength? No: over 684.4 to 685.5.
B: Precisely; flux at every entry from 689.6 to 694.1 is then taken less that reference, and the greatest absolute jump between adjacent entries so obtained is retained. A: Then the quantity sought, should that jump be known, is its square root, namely 1.89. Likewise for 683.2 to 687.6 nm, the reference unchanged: 1.41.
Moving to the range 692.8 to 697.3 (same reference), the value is 1.89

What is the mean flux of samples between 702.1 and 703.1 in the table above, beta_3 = 7.91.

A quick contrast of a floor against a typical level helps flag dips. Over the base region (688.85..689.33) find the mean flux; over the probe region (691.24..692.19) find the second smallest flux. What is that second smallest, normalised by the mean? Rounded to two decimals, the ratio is 0.97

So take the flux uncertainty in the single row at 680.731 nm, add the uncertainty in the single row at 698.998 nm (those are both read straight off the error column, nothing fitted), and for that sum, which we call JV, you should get 1.32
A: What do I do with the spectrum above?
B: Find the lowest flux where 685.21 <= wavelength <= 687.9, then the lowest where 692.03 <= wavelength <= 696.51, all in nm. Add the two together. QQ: 14.6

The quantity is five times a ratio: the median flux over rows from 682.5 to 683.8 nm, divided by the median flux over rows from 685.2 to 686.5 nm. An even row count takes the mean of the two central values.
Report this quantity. 4.56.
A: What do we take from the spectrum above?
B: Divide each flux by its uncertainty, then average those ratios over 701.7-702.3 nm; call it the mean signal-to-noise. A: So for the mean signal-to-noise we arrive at 13.0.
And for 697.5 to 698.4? 12.8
